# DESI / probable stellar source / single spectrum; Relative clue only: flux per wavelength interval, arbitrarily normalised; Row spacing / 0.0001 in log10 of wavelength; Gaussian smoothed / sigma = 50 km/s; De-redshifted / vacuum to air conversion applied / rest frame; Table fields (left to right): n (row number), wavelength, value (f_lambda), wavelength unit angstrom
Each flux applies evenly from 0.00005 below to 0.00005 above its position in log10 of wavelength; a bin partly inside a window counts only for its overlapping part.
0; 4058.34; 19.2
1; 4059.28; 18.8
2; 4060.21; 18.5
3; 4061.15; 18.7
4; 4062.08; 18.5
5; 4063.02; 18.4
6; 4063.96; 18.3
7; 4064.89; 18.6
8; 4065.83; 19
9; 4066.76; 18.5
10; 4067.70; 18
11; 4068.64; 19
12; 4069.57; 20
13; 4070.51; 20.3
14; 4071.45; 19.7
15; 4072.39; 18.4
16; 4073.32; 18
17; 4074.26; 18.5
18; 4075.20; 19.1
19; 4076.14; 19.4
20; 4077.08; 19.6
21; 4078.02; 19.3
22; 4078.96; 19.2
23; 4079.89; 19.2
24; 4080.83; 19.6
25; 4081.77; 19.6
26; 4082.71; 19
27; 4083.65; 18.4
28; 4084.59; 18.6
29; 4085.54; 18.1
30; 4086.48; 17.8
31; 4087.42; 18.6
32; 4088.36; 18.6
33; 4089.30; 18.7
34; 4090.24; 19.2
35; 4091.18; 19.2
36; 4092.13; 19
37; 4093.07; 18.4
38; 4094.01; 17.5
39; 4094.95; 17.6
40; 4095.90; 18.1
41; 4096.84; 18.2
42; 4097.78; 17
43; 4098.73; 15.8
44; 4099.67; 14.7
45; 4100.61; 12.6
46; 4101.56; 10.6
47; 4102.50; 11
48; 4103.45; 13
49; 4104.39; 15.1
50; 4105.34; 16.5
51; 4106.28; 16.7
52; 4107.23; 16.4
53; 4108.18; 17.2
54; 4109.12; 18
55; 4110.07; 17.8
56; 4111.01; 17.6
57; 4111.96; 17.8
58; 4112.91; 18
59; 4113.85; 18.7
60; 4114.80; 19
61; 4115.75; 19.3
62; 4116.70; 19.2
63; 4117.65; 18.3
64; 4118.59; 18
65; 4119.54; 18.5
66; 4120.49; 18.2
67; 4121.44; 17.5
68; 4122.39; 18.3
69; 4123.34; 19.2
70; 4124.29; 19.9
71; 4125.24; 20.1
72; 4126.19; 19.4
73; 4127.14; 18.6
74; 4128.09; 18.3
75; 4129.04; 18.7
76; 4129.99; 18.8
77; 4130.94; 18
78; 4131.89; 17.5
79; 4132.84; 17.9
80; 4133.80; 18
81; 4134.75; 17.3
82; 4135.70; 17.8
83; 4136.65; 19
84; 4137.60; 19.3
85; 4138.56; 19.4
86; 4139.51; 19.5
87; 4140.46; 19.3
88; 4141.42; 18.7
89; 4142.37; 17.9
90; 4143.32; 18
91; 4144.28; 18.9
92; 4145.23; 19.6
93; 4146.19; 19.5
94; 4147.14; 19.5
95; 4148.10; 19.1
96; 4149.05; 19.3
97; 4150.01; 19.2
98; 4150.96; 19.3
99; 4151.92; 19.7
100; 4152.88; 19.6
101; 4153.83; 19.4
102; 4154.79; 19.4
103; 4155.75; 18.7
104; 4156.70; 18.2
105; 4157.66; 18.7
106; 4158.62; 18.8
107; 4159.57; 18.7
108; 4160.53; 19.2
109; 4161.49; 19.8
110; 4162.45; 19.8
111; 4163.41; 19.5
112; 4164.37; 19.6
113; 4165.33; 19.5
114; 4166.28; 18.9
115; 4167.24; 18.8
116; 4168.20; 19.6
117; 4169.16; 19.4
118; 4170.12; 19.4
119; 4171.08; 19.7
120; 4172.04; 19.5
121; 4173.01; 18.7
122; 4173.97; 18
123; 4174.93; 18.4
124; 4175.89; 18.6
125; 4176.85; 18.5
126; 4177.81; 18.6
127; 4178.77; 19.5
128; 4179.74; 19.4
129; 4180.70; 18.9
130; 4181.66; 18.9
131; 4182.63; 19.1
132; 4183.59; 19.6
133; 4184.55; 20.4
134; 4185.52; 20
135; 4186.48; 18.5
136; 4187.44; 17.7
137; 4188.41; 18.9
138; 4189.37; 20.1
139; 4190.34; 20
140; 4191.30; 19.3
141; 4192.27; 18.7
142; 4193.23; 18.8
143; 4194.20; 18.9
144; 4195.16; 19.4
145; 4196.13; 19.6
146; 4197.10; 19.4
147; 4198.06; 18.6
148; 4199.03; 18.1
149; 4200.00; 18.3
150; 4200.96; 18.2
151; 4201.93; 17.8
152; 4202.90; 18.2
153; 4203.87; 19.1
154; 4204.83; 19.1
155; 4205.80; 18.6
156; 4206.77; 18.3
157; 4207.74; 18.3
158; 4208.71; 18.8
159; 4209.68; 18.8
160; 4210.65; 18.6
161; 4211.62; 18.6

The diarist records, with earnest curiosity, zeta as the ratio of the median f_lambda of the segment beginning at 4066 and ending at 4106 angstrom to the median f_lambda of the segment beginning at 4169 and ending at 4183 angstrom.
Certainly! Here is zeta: 0.98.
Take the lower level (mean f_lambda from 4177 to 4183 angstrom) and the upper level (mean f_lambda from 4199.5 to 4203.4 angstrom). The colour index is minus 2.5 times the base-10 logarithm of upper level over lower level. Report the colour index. 0.05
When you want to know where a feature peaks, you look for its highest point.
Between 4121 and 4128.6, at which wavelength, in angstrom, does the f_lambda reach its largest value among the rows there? 4125.24 angstrom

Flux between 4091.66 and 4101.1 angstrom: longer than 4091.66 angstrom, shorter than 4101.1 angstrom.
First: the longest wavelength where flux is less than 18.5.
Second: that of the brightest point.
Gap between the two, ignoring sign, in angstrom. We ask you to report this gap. 8.5 angstrom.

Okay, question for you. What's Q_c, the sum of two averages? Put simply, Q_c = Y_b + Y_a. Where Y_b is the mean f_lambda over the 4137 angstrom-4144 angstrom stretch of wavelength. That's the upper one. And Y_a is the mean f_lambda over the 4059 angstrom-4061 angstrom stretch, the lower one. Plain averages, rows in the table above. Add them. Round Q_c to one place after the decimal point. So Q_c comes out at 37.5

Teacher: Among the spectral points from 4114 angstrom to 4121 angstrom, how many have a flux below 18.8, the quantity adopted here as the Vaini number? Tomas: 4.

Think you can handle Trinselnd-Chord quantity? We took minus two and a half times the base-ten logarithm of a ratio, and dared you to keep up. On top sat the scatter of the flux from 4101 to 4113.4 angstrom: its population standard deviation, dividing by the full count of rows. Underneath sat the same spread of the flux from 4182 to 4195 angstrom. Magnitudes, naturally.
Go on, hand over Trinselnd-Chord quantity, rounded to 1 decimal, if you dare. -1.3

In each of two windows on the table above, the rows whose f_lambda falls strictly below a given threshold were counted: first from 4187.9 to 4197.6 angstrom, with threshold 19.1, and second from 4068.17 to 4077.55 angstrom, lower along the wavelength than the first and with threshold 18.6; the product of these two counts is 12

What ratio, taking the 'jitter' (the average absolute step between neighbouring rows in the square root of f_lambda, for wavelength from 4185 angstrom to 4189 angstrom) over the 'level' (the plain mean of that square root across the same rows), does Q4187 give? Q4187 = 0.031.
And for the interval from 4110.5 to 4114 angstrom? 0.010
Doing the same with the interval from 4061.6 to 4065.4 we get 0.005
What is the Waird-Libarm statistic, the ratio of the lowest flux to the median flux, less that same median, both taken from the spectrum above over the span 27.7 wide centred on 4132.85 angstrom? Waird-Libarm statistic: -17.8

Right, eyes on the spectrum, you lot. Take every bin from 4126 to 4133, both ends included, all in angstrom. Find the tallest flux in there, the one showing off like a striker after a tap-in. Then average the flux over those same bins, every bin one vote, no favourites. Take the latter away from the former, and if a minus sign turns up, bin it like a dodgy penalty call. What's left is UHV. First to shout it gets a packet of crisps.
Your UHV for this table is 1.00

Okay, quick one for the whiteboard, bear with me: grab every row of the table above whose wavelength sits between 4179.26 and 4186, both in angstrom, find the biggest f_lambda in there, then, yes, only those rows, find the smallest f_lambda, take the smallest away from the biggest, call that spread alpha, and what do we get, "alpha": 1.5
